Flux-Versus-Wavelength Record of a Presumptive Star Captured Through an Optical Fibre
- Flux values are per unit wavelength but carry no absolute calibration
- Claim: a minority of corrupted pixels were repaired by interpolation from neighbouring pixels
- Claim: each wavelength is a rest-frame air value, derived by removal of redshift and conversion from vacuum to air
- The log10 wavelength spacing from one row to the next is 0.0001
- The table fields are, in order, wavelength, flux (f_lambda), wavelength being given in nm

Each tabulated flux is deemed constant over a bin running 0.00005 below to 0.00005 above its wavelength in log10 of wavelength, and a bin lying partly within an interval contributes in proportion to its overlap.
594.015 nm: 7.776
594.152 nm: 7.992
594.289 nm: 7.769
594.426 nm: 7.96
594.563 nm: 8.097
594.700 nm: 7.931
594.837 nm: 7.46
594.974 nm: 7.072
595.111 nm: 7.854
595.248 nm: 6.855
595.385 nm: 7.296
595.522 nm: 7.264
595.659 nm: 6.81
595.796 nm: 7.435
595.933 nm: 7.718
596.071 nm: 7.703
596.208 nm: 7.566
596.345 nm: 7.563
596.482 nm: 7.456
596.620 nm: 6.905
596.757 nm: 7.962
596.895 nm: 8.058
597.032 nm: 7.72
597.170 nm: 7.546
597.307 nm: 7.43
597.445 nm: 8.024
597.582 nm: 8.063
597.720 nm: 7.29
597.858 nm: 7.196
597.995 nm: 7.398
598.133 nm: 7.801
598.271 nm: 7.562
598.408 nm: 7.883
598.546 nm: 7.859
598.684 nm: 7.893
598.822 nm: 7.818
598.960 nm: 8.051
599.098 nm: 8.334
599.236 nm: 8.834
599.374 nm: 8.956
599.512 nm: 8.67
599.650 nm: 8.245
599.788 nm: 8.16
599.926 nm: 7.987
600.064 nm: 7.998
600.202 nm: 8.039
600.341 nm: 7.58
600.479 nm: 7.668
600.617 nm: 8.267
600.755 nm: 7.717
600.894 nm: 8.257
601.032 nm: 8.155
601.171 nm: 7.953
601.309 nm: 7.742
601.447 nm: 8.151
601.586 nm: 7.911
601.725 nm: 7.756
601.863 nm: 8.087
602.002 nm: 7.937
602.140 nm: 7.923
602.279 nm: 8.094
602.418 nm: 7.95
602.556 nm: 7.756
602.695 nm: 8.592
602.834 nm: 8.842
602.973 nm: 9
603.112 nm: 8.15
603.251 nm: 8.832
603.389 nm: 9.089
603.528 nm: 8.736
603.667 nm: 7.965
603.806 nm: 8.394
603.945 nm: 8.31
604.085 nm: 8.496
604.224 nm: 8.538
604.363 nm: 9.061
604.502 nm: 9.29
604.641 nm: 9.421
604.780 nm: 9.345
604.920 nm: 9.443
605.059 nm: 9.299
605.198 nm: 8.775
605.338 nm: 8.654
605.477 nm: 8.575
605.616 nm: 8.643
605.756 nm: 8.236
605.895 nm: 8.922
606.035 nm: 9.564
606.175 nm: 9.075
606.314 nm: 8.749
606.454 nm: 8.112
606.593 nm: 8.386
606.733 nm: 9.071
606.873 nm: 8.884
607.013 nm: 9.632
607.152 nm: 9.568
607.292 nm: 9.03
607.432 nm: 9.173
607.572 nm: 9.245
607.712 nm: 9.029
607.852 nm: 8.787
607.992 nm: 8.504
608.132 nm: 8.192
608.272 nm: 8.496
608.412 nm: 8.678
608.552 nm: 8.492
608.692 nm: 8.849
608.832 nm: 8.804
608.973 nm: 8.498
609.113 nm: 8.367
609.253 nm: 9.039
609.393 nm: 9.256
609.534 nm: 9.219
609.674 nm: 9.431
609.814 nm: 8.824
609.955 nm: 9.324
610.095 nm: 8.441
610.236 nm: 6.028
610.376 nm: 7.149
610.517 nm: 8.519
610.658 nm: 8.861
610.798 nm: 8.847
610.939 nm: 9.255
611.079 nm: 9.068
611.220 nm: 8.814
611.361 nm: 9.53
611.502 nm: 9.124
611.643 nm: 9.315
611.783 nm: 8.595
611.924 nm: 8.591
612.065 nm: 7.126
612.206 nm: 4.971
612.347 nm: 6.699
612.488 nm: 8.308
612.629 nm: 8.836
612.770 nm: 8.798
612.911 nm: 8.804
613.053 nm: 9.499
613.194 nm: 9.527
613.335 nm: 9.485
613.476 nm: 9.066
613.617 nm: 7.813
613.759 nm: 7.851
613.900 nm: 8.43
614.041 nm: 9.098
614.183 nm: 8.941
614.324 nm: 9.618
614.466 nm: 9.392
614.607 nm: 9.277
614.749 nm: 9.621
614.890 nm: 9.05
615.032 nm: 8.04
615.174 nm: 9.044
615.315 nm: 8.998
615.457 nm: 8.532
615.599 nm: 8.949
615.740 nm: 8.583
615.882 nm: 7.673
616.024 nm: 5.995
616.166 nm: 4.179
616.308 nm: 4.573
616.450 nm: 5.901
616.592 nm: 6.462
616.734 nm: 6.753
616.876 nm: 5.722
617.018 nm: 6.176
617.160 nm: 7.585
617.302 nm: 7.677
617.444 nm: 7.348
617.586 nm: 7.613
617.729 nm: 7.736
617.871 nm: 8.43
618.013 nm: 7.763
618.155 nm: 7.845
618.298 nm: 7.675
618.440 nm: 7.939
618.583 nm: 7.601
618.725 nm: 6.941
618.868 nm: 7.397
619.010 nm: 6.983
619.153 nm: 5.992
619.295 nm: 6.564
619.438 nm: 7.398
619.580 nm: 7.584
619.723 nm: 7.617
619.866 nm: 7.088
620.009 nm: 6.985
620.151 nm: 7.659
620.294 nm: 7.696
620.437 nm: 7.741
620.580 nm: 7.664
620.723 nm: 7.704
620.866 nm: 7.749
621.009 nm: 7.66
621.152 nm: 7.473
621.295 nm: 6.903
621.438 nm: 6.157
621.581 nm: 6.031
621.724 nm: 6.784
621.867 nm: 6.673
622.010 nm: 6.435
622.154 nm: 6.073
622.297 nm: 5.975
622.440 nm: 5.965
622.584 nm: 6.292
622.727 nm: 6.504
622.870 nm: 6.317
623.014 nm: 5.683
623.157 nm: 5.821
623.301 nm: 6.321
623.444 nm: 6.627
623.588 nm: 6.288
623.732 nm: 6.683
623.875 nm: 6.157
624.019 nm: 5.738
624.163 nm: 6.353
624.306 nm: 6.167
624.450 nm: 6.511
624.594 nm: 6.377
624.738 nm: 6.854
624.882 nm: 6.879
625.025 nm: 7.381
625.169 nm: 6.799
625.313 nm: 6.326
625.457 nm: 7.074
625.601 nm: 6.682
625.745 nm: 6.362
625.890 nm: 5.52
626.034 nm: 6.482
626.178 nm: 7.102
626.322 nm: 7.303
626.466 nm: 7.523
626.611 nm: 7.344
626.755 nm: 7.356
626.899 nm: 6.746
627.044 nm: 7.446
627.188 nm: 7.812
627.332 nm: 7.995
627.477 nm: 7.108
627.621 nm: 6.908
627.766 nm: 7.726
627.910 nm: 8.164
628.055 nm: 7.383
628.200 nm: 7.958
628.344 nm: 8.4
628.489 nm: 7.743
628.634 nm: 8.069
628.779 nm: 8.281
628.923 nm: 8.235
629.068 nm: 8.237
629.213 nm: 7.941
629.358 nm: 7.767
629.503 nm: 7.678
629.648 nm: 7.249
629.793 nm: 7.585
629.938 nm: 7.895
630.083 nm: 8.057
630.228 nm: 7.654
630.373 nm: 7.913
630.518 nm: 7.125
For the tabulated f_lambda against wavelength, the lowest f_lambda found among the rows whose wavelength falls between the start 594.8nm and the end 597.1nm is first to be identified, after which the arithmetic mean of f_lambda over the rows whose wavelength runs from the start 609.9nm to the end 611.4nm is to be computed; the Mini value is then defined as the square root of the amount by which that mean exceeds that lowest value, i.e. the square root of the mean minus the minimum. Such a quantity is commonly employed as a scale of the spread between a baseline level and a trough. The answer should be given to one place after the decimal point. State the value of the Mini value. 1.3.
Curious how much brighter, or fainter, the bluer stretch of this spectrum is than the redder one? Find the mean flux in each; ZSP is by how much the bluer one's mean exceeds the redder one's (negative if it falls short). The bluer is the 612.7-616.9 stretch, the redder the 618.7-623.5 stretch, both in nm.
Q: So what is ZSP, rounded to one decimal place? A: 1.3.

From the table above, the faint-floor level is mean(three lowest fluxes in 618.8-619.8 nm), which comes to 6.5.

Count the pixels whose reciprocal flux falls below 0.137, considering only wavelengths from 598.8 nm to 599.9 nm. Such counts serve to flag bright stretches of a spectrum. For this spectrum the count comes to 8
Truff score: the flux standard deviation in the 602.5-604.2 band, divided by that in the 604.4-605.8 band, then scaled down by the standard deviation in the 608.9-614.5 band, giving 1.0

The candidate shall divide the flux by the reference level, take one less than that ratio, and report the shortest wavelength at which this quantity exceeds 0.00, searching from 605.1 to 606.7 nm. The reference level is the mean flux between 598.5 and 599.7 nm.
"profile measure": 605.198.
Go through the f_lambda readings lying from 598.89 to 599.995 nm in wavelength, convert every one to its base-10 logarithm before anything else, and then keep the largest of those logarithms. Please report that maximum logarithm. 0.95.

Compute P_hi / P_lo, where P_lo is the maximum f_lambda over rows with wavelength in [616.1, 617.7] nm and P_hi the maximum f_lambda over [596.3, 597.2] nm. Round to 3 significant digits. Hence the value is 1.05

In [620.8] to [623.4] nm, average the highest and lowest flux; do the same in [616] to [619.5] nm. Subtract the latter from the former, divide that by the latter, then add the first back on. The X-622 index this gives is 6.78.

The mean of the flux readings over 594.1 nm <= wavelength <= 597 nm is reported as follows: 7.56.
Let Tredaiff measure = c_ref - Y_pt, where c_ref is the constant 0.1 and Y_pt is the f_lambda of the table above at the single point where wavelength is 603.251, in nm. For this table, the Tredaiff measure -8.7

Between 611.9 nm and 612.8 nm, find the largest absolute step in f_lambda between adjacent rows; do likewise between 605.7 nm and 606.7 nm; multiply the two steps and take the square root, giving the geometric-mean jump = 1.2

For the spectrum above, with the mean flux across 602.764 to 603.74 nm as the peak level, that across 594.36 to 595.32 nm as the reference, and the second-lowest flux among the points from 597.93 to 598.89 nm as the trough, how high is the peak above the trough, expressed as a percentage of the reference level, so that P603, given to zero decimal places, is 14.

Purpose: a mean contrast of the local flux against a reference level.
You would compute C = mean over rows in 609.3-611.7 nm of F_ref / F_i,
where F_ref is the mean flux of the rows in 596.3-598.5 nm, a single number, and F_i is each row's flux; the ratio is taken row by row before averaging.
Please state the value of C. 0.88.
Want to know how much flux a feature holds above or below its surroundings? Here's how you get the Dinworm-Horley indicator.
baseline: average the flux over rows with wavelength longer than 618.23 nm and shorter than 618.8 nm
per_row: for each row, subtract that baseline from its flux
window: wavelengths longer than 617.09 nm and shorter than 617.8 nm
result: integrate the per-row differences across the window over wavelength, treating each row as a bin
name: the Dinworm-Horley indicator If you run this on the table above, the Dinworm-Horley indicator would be 0.04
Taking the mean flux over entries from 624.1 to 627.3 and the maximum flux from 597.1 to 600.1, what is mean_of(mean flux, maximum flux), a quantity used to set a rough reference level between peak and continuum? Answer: 7.9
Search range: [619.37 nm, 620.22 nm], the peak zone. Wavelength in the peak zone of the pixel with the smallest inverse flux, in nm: 620.151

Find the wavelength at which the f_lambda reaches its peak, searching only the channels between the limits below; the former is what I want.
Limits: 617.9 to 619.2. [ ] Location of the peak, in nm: 618.440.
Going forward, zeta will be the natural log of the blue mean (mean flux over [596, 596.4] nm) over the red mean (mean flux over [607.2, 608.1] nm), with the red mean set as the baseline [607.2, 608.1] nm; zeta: -0.16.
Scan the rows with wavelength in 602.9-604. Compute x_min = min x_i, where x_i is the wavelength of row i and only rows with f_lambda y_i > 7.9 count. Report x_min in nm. 602.973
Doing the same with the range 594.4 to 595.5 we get 594.426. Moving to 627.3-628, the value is 627.332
